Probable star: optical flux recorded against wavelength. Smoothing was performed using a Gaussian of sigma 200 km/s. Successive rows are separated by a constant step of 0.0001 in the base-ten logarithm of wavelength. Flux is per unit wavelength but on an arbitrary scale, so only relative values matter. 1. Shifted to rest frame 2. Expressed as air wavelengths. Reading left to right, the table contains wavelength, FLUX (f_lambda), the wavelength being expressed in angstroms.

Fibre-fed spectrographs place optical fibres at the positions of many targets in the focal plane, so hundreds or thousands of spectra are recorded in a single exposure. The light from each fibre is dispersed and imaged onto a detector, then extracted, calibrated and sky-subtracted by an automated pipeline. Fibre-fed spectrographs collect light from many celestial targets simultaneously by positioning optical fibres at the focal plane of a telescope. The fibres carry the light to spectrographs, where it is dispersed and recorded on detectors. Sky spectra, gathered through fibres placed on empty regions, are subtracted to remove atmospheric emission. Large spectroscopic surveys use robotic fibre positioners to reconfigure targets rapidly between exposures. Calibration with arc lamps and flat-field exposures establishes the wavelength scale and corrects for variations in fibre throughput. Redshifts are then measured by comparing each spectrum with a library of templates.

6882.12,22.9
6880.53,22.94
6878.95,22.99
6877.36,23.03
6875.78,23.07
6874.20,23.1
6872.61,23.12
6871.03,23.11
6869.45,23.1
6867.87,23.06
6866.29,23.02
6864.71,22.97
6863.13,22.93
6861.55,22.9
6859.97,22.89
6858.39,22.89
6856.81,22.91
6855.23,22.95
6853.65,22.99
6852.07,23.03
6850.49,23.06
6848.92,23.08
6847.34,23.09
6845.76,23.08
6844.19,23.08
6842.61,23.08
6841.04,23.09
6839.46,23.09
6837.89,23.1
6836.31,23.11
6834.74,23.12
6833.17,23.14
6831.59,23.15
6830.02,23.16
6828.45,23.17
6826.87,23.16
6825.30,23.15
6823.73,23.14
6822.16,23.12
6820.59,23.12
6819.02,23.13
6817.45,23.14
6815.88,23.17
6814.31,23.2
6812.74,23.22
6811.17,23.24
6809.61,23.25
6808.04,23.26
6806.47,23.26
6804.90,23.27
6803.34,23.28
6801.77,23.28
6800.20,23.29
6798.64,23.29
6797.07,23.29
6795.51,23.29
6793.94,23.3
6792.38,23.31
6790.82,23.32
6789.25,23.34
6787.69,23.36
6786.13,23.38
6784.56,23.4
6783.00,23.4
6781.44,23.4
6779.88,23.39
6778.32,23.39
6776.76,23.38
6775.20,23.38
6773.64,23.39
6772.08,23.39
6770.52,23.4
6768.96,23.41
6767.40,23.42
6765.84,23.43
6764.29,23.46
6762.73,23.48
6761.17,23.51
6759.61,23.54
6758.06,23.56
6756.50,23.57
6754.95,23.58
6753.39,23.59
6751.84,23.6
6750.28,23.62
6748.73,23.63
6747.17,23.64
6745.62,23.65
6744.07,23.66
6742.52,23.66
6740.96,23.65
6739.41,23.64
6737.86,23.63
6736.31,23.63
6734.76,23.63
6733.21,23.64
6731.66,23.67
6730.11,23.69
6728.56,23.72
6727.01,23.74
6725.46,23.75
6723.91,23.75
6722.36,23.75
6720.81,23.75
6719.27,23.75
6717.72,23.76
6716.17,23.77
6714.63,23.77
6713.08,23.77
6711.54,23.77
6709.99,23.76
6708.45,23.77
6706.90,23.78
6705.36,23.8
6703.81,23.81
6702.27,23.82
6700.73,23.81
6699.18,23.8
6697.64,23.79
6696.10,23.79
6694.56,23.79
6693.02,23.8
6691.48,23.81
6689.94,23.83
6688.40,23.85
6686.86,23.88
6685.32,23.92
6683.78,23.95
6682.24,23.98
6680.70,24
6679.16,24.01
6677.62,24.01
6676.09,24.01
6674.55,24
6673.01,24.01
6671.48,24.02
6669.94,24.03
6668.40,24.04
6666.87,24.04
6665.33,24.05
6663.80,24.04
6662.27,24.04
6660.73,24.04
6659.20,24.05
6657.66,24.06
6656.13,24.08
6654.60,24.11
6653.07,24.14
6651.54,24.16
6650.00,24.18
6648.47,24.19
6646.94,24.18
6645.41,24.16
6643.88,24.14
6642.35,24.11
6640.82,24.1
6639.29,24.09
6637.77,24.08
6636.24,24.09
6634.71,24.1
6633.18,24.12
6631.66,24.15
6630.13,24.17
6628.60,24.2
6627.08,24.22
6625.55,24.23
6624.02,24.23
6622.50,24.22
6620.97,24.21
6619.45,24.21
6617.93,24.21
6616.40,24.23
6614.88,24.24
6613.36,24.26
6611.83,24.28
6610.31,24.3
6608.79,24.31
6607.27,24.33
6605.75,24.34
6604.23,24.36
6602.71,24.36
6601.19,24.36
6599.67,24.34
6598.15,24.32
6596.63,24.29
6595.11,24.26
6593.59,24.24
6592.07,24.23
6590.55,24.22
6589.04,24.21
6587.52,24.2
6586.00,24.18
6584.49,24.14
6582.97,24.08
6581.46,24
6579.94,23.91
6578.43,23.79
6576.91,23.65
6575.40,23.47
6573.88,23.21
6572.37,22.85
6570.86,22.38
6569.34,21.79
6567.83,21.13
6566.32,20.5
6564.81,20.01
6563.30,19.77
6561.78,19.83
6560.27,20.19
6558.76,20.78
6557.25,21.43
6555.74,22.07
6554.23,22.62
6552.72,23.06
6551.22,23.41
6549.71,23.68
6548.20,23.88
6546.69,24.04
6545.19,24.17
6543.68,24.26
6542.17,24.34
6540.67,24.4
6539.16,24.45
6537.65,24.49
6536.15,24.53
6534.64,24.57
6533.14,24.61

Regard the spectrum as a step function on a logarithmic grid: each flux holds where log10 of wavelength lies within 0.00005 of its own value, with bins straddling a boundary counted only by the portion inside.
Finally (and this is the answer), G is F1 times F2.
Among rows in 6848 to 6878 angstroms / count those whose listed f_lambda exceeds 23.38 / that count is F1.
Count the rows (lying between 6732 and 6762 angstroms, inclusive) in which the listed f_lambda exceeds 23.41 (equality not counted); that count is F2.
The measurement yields 0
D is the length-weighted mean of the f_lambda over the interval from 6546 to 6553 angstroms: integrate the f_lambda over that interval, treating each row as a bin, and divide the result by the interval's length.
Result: 23.7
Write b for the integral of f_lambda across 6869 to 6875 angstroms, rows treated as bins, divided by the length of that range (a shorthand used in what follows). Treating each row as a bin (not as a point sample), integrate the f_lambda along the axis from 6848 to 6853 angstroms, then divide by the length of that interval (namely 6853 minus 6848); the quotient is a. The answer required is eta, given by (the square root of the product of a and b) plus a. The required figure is 46.1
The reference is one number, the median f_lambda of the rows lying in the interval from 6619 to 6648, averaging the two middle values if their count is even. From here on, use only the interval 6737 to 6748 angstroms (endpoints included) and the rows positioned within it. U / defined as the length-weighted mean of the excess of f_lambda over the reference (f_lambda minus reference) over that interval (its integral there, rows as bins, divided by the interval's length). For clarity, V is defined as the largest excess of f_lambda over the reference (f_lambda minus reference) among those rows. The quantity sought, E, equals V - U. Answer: 0.013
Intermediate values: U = -0.51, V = -0.50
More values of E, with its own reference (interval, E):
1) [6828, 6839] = 0.037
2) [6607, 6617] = 0.053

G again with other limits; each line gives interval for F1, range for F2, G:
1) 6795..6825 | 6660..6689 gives 0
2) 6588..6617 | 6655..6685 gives 361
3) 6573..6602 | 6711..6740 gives 342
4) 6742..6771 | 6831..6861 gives 0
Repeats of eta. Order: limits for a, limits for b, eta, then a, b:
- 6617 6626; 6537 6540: 48.5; 24.21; 24.4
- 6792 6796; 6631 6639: 47.0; 23.29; 24.1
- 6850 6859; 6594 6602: 46.6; 22.95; 24.3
